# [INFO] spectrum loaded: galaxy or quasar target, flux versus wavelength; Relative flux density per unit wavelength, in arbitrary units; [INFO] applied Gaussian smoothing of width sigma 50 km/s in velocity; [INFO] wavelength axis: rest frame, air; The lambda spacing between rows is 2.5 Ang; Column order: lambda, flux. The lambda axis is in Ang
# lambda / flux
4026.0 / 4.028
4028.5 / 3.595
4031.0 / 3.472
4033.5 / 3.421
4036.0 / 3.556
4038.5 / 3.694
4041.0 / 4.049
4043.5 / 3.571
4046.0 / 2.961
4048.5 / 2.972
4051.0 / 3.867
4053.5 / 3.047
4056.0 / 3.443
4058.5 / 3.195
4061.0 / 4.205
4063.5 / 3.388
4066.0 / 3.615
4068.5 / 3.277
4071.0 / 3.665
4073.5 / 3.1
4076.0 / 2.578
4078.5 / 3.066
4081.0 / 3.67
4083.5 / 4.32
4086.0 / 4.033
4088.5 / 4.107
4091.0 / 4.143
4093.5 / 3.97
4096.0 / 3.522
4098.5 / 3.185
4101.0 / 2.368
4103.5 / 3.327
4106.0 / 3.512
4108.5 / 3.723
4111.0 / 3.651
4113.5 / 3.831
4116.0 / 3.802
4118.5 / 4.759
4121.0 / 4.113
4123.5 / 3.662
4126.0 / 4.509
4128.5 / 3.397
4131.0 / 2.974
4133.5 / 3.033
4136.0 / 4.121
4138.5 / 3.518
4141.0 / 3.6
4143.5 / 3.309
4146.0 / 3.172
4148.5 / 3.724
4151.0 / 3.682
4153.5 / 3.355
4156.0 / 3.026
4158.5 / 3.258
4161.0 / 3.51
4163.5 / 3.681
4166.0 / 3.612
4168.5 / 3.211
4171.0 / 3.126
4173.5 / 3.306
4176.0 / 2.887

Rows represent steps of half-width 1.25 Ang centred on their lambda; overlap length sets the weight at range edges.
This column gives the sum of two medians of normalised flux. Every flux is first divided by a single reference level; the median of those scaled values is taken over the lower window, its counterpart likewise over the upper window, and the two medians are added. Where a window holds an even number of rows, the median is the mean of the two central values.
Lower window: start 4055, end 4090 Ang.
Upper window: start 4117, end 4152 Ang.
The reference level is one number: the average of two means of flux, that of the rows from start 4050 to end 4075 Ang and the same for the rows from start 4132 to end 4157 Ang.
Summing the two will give 2.07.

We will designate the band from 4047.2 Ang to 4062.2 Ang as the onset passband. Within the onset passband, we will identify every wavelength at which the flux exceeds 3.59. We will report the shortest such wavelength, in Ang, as 4051.0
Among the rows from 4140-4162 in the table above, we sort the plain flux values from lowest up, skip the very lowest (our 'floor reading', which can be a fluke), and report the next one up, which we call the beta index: 3.172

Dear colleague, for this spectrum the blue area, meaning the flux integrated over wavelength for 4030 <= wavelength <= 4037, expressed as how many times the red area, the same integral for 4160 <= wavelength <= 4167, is 0.97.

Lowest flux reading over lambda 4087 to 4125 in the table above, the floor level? 2.368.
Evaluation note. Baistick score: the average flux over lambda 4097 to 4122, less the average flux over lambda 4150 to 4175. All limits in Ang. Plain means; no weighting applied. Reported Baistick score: 0.25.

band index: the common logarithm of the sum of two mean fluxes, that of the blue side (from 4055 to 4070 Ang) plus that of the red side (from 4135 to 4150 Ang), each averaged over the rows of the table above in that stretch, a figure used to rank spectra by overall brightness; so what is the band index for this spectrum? 0.851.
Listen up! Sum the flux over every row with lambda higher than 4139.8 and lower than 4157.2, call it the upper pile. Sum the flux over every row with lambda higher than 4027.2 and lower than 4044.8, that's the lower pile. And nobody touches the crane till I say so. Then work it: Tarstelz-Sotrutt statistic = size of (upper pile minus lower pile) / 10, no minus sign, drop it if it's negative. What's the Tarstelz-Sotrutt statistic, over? 0.15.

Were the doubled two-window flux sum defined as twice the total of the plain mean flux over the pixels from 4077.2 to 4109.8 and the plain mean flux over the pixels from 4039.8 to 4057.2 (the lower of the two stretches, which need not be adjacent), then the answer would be 14.05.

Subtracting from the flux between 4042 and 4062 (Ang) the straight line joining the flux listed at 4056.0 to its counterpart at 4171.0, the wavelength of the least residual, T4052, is 4046.0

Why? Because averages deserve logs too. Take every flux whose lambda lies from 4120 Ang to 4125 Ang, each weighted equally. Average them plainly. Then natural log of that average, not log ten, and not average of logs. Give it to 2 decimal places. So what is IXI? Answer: 1.36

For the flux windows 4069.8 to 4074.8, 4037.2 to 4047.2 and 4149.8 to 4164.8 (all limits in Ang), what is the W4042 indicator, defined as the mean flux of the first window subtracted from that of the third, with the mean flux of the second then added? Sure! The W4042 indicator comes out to 3.6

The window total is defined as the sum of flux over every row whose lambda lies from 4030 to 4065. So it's 49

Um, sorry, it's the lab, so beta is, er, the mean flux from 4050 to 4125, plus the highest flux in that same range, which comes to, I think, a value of 8.4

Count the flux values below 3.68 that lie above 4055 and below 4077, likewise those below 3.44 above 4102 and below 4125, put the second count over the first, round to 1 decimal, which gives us 0.1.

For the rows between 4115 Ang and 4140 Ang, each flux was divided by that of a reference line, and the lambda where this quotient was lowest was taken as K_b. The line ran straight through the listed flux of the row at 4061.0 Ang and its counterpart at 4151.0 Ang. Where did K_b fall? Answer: 4131.0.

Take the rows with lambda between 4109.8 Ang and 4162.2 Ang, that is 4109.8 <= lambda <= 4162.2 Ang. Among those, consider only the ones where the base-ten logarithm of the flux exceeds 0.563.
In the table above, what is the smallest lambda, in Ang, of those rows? 4113.5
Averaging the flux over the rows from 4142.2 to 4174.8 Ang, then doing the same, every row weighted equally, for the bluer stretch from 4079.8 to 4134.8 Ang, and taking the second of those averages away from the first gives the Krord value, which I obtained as -0.33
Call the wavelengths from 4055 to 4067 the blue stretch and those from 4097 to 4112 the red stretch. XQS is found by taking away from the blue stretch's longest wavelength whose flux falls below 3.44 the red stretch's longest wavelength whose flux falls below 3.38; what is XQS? -40.0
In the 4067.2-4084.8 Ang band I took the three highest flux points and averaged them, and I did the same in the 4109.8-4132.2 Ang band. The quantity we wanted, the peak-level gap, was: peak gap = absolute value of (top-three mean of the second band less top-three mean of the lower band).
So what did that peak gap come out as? 0.58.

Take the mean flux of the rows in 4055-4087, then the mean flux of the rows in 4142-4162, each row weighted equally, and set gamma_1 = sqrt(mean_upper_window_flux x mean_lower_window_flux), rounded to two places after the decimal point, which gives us 3.44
